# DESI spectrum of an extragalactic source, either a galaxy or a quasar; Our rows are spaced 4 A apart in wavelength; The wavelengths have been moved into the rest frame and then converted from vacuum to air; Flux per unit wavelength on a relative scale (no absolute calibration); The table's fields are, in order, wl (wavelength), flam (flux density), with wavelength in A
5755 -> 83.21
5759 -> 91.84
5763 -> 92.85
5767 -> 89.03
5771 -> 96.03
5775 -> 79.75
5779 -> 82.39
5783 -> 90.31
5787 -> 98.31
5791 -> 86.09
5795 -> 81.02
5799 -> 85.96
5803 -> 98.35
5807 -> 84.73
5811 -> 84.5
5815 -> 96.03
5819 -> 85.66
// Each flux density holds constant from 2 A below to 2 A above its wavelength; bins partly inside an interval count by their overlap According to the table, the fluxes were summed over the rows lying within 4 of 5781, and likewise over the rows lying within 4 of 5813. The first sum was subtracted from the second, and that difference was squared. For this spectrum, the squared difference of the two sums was 61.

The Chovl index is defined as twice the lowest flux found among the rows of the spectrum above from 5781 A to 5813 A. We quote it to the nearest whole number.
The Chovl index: 162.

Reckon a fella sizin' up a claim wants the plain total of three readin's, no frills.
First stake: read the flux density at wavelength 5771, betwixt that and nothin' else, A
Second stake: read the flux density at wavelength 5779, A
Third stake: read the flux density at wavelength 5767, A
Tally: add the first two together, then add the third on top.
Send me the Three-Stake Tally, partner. 267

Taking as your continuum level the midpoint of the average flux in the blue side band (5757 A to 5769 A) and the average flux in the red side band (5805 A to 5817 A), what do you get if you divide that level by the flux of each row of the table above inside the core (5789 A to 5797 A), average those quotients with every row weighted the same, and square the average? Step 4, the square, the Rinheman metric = 1.16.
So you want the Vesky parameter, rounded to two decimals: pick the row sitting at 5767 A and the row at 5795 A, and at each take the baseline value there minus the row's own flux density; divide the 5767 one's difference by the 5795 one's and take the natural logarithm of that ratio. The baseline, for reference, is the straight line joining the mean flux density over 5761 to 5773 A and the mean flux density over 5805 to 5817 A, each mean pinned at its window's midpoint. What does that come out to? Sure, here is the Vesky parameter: -0.91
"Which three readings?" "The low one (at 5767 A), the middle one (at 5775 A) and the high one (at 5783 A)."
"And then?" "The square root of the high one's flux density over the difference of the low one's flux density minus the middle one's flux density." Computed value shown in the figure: 3.1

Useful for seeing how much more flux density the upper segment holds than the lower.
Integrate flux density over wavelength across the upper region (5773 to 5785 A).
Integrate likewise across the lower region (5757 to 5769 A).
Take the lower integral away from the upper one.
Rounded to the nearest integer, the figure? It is -85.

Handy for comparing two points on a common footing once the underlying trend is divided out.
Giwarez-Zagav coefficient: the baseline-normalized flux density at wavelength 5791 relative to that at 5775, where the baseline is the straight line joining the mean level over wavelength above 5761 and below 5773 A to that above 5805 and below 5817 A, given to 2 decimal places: 1.10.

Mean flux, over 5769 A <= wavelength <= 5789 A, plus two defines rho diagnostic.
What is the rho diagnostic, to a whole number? 91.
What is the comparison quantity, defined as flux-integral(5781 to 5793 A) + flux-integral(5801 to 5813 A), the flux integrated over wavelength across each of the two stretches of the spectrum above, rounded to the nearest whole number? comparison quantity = 2169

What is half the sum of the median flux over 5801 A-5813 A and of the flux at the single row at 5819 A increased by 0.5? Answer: 85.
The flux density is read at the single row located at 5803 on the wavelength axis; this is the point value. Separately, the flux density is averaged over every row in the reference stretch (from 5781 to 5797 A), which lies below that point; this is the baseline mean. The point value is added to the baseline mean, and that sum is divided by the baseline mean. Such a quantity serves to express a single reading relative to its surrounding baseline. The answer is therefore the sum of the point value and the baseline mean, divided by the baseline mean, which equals 2.11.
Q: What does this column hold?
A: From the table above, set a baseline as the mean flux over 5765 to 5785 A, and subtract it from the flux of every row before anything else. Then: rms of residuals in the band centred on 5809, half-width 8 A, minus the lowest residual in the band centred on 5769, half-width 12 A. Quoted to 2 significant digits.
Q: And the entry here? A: 15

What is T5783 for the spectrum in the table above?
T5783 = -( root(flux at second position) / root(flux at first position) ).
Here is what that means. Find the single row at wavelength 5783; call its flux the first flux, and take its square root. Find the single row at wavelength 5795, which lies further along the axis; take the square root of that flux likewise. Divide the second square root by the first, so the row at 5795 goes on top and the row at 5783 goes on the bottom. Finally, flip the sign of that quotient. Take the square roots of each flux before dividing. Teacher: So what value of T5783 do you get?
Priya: -0.95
